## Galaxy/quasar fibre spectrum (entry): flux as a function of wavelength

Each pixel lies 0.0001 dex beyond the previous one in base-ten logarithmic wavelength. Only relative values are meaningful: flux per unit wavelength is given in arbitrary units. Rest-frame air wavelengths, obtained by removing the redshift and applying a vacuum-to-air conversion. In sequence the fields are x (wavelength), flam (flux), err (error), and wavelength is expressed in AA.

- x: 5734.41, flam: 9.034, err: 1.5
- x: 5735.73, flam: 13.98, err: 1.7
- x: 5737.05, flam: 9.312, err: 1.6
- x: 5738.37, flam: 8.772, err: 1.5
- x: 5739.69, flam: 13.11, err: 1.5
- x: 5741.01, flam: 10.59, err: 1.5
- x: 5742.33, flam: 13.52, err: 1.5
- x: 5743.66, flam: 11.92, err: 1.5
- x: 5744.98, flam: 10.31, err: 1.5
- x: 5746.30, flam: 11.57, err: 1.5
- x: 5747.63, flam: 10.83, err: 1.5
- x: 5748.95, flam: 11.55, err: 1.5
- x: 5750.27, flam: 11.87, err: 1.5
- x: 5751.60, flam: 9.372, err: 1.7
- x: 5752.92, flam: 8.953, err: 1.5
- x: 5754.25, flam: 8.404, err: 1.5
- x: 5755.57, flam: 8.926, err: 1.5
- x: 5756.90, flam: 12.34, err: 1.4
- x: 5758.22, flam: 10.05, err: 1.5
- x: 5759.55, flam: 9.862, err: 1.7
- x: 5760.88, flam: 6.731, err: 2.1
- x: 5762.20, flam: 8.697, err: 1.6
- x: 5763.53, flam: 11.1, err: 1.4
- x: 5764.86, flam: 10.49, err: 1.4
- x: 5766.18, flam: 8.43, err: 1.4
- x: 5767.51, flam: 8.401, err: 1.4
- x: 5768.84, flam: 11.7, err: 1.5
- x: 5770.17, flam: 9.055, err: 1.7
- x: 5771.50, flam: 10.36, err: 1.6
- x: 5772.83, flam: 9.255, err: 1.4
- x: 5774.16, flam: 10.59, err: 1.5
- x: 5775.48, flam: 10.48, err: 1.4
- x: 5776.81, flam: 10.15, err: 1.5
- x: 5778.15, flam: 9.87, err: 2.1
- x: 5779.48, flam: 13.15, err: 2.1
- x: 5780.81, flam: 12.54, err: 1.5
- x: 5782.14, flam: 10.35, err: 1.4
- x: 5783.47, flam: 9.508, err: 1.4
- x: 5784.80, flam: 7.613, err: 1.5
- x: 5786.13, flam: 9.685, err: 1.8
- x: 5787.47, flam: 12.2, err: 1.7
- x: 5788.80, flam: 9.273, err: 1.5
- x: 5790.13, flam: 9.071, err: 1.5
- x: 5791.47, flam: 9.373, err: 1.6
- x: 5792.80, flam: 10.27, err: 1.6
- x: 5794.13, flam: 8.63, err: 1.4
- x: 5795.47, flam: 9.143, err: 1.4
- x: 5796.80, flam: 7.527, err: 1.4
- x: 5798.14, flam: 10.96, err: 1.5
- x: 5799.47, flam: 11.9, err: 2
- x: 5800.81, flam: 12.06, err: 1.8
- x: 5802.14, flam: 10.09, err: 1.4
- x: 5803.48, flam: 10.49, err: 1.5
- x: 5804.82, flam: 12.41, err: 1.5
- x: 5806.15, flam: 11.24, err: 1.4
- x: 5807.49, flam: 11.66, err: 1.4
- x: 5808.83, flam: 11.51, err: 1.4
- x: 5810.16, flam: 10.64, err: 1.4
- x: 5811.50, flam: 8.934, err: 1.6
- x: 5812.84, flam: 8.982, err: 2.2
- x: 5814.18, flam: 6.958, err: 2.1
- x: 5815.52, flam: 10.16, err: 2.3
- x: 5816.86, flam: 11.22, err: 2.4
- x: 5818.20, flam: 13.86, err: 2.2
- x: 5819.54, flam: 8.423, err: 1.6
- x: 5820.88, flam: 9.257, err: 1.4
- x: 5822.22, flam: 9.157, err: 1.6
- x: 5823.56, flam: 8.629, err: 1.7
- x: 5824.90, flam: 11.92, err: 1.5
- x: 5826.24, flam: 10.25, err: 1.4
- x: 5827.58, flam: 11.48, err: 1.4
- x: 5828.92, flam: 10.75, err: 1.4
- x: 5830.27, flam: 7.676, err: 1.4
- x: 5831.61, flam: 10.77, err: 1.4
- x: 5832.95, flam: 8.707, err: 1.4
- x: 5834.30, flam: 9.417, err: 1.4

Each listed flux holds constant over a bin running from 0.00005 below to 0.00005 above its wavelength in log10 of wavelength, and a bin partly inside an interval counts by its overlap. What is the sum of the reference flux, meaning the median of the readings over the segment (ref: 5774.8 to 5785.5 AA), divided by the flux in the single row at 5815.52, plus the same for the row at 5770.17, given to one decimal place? 2.1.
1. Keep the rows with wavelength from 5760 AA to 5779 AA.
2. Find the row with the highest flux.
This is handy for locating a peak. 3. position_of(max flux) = 5768.84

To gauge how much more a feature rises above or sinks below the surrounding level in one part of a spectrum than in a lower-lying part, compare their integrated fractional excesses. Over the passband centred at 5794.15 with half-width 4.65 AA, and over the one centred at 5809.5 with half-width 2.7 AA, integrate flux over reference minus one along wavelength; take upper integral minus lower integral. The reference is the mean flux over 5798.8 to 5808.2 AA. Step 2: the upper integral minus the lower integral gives 1.4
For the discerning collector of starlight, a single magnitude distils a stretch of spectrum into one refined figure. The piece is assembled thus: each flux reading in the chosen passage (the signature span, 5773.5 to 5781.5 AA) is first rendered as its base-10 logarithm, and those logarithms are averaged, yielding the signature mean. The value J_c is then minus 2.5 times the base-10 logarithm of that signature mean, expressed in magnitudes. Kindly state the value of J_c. -0.047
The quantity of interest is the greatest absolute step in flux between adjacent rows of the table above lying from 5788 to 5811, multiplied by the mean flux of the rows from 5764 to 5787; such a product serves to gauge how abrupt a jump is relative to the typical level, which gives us 35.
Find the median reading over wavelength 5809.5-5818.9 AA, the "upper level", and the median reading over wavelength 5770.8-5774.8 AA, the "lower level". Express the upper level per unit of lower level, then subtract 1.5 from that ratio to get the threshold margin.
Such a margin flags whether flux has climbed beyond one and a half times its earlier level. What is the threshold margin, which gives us -0.52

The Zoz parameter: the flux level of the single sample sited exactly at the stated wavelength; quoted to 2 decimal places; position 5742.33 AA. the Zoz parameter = 13.52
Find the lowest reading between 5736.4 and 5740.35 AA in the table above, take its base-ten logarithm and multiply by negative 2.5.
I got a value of -2.36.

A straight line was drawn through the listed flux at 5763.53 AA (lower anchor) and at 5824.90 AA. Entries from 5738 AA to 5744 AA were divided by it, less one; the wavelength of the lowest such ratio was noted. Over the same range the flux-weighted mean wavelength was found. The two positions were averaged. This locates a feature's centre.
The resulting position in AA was 5739.8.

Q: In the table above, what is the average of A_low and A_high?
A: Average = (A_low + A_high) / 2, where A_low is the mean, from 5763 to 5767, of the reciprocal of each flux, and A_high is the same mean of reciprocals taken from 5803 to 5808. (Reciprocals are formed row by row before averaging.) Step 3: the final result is 0.095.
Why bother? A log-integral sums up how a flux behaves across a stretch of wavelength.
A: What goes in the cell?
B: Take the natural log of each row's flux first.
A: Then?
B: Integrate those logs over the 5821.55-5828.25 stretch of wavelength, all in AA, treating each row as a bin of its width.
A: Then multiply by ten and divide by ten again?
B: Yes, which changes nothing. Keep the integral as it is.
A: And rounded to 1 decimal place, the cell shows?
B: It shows 15.6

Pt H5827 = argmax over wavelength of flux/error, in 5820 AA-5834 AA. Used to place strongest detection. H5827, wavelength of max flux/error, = 5827.58 AA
